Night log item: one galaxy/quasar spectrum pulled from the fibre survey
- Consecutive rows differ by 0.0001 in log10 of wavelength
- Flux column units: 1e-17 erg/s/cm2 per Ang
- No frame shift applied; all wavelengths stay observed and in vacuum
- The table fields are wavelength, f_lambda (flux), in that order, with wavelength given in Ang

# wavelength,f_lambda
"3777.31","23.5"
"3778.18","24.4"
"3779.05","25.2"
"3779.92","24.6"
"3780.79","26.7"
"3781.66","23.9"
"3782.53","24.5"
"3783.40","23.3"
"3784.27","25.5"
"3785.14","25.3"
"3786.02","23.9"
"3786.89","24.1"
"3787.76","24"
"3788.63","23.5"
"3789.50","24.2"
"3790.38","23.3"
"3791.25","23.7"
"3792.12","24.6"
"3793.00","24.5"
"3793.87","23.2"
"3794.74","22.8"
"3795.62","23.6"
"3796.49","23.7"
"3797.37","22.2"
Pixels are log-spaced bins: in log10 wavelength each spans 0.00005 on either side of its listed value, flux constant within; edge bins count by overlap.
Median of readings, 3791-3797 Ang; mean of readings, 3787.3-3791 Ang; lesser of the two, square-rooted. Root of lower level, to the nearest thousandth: 4.868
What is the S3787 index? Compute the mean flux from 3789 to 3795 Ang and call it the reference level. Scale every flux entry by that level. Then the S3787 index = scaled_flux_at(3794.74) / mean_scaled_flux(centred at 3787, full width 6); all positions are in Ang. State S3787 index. 0.94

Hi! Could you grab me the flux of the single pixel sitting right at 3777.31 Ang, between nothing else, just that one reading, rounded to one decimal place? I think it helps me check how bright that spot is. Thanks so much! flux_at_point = 23.5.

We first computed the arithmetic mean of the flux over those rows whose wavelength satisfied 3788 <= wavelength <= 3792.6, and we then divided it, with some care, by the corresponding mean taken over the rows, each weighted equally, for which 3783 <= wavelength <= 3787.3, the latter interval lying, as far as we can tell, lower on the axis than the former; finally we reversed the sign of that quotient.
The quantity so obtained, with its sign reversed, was -0.977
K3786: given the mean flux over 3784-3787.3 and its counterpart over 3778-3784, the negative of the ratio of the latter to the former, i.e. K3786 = -1.00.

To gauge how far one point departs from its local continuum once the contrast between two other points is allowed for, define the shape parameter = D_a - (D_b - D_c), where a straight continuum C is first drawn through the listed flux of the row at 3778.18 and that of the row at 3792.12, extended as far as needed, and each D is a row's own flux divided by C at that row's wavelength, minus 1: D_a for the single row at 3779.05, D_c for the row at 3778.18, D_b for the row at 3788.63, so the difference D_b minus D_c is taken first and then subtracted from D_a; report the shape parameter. 0.08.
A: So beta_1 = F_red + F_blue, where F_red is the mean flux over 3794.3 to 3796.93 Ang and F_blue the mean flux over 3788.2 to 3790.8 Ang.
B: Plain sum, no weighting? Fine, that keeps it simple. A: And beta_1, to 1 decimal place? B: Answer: 47.0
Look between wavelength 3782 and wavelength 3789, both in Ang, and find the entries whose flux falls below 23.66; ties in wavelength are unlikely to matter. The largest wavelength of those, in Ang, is 3788.63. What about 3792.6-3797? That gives 3795.62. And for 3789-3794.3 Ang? 3793.87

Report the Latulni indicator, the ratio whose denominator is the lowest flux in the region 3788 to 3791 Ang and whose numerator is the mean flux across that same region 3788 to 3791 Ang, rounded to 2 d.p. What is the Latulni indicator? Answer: 1.02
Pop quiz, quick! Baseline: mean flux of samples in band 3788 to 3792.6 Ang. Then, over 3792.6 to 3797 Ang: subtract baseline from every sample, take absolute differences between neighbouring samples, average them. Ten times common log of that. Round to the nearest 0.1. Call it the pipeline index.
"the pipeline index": -1.9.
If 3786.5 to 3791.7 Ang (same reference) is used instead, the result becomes -2.8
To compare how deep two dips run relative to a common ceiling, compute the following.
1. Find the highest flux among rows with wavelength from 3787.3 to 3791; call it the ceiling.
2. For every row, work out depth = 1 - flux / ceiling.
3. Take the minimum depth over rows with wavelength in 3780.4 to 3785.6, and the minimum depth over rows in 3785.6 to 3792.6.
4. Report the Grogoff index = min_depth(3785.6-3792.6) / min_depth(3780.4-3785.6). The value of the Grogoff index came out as 0.16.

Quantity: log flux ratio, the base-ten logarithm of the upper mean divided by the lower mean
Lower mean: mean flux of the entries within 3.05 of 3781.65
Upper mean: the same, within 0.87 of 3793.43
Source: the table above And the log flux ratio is -0.017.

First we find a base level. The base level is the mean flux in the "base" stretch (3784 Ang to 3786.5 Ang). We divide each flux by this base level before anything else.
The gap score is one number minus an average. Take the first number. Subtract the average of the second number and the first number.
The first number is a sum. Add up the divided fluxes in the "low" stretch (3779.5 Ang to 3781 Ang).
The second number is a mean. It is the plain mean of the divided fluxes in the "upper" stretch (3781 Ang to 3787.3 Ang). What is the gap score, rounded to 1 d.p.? 0.5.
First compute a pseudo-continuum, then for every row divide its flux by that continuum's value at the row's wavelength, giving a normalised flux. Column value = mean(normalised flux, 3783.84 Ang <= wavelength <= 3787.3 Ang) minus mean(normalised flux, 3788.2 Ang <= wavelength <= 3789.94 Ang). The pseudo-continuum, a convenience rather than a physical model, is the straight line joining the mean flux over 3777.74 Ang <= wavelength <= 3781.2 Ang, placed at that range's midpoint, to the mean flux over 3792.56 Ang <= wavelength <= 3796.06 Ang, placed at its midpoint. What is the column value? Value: 0.018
